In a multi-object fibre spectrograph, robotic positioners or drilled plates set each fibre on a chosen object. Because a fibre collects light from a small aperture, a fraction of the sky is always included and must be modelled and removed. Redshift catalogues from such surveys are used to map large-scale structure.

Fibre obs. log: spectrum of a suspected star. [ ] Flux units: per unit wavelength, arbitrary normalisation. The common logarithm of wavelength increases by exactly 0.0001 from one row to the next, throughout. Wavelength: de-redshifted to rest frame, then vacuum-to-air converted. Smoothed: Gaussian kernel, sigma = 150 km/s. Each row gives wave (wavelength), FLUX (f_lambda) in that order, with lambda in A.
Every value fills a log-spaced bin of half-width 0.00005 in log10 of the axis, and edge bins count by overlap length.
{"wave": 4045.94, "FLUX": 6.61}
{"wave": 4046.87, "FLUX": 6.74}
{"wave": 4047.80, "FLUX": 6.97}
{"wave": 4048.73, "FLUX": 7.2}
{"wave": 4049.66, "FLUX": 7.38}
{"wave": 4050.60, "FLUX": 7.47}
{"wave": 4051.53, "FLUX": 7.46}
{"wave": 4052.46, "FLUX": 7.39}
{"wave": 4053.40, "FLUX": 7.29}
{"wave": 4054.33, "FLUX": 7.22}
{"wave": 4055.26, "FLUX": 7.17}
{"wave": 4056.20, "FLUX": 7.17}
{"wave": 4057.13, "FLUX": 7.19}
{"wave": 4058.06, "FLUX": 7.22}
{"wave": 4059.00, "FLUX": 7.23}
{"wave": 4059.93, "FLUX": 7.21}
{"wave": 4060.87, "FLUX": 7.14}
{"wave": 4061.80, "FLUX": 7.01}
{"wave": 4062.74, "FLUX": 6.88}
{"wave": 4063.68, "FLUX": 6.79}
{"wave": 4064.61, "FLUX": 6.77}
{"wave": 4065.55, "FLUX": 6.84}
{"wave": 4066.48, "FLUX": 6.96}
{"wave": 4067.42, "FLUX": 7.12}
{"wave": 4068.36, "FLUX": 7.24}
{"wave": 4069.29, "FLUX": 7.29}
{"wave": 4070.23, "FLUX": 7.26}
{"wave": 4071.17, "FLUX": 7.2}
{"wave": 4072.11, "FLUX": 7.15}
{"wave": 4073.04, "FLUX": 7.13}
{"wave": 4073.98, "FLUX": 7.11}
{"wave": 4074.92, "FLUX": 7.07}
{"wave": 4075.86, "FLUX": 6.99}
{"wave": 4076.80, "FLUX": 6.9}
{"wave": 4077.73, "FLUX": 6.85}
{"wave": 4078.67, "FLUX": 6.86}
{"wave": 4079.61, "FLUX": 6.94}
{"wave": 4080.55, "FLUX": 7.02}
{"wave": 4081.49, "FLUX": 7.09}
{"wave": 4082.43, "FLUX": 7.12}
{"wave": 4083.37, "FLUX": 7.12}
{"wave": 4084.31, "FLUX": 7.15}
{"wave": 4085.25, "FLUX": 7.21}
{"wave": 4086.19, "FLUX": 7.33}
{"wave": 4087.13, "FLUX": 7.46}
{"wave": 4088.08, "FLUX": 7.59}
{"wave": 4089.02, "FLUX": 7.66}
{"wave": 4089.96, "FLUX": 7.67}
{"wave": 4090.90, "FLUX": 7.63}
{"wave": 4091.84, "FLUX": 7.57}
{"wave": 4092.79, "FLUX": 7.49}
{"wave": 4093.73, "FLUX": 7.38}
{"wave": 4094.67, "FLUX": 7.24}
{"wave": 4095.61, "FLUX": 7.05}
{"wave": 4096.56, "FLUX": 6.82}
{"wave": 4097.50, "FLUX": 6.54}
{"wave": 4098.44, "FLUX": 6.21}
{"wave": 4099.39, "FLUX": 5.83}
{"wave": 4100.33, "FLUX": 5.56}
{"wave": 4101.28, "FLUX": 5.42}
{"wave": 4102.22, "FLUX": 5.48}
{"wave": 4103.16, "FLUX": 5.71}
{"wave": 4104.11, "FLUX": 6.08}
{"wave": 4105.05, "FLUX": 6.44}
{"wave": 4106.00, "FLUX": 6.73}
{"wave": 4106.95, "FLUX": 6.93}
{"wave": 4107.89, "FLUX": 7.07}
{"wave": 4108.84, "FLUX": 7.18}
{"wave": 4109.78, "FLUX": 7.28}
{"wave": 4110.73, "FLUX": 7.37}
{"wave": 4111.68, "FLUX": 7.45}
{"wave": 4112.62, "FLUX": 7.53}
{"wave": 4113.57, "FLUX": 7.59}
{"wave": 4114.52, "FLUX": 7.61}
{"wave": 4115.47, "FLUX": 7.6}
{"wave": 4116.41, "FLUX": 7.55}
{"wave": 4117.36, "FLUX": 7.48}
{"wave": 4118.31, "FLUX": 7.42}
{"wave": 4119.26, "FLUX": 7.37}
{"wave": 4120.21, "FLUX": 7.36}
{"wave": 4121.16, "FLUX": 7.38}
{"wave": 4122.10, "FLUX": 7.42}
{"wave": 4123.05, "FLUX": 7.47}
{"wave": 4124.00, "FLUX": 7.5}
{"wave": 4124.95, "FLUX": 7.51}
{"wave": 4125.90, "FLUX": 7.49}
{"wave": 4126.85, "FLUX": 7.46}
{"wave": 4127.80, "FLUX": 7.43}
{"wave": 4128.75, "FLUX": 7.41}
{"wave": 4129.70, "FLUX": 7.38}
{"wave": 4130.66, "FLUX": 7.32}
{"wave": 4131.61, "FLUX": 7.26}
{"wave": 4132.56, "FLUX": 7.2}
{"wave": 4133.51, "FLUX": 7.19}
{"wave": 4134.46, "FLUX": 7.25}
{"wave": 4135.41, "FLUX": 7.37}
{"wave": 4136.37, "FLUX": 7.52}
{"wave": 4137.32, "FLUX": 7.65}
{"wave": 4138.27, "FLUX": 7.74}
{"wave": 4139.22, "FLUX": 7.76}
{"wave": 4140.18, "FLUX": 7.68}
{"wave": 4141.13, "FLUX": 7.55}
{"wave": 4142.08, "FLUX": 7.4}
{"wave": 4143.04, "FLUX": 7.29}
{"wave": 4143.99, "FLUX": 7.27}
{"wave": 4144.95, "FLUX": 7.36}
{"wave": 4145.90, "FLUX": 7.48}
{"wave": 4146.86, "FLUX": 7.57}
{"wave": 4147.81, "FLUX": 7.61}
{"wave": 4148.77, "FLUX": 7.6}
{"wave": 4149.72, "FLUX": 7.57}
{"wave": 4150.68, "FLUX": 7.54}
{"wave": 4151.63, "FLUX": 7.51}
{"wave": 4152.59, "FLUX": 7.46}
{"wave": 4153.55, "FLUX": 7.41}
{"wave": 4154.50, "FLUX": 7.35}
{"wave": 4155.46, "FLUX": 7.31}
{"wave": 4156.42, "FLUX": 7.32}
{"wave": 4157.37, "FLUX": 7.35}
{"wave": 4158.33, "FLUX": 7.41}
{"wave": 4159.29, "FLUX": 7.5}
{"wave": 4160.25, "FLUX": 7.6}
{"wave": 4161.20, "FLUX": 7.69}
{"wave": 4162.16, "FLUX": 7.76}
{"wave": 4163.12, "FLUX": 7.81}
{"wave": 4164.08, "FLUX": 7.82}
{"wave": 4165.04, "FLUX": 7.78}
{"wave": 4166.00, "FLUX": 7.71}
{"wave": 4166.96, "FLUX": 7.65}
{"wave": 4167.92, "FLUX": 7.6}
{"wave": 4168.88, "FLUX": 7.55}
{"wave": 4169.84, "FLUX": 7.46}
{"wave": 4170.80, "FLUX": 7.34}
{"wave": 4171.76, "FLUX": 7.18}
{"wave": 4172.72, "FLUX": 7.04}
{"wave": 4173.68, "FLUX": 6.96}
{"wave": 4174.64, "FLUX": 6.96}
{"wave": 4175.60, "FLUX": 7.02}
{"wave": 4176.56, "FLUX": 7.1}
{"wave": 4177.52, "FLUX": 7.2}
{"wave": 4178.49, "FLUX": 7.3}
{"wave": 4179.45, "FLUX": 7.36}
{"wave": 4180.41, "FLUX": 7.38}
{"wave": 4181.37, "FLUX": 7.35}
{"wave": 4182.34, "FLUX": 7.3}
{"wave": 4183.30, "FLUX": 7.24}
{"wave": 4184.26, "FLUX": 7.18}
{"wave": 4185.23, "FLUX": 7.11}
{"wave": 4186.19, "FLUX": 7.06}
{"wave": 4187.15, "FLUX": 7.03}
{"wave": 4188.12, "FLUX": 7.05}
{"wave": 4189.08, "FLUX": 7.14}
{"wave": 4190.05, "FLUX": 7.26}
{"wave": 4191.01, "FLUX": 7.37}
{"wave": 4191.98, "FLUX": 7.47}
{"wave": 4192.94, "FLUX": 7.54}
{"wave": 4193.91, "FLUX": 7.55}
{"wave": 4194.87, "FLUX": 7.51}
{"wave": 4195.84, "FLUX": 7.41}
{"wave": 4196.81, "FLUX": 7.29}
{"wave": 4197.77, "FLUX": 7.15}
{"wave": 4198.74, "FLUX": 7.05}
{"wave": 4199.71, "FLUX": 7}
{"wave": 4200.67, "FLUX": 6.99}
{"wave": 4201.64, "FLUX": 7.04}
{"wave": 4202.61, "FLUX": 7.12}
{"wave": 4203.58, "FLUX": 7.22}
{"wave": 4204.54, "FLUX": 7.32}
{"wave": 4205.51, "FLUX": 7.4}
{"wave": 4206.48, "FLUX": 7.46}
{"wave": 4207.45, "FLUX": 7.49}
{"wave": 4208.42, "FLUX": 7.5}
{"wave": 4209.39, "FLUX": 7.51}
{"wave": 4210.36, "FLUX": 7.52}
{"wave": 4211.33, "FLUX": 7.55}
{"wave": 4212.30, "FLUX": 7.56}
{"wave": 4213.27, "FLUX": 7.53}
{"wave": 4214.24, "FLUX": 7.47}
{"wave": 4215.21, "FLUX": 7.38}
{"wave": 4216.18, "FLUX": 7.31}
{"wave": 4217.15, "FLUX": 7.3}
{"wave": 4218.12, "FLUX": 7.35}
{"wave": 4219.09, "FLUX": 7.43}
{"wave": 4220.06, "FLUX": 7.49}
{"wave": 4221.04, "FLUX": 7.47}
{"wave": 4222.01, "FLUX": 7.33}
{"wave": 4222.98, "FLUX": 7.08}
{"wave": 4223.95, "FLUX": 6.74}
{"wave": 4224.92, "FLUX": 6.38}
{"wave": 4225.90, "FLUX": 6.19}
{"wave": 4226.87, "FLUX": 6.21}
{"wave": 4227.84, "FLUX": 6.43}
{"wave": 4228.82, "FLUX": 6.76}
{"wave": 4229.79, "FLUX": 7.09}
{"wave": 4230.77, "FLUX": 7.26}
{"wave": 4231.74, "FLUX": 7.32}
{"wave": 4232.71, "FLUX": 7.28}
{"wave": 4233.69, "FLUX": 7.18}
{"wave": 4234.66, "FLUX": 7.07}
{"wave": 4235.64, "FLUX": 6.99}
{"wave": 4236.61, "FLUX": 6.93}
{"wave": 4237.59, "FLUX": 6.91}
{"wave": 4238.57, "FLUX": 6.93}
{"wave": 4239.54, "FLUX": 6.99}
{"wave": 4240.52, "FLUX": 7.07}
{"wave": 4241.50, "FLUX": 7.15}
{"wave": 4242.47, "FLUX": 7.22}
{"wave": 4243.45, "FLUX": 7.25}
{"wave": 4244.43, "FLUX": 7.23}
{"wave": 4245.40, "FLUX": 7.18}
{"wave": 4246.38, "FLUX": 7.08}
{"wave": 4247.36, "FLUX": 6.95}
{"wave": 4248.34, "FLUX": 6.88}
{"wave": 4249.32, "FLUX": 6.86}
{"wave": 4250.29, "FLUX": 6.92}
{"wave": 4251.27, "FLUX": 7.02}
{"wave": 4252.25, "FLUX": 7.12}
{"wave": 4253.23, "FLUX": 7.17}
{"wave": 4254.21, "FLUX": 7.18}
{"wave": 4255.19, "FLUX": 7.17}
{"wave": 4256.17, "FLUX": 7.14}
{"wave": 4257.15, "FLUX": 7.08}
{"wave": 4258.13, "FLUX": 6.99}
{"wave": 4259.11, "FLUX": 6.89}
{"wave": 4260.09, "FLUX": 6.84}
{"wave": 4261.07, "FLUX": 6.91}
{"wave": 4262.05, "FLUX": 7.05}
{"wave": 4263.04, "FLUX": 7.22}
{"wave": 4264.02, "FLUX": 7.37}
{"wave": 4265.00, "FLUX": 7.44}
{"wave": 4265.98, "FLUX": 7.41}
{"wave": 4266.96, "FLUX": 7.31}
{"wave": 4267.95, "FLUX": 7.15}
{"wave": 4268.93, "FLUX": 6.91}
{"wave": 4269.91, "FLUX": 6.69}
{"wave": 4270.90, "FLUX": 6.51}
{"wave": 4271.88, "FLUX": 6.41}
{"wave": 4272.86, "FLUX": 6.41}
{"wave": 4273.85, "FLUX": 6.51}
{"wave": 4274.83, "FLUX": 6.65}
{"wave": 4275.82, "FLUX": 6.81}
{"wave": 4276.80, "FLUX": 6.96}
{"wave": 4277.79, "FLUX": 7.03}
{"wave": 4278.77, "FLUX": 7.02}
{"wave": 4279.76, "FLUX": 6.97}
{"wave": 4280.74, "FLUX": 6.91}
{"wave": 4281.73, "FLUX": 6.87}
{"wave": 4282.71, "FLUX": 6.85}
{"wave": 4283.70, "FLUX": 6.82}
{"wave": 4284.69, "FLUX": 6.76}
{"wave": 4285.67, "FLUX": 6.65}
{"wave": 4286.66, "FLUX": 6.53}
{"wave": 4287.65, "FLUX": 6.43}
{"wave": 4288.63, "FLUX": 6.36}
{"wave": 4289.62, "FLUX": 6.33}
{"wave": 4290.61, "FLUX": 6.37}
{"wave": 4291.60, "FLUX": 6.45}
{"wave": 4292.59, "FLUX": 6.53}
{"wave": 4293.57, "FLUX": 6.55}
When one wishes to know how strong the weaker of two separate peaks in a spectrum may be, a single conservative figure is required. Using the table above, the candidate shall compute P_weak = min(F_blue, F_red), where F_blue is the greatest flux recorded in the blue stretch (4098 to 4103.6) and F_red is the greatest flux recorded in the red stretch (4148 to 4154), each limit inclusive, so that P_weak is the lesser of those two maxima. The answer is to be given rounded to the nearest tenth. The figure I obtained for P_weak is 6.2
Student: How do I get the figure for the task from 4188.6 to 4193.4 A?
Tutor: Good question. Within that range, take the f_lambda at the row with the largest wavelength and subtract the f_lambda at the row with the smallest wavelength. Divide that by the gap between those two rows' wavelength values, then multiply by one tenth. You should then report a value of 0.010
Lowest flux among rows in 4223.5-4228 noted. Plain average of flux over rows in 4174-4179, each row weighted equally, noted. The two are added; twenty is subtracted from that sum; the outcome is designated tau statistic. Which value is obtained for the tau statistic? -6.7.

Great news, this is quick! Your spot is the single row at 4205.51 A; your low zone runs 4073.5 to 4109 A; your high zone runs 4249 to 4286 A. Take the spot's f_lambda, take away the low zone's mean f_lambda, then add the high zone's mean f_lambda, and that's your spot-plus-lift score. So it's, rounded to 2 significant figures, 7.5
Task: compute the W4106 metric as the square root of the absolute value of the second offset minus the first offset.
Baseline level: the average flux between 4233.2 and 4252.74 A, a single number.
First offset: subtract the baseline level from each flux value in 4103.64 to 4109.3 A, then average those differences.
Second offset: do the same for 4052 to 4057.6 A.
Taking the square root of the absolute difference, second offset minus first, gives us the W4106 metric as 0.7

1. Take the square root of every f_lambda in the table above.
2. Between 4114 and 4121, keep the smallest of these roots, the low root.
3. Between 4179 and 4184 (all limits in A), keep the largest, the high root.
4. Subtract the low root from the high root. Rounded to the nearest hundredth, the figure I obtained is 0.00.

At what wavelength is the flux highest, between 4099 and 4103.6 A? 4099.39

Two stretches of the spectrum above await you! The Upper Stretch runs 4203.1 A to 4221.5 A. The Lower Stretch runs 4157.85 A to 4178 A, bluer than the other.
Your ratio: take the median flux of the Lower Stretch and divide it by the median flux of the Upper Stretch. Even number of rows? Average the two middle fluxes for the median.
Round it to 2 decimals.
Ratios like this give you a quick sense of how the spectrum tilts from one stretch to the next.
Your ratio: 1.00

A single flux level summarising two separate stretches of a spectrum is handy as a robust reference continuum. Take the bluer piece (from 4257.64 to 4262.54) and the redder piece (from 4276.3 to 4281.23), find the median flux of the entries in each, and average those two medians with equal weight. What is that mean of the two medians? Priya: 6.94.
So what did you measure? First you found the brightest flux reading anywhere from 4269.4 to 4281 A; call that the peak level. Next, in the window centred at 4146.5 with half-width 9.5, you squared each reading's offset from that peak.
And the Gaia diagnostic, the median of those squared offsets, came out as 0.25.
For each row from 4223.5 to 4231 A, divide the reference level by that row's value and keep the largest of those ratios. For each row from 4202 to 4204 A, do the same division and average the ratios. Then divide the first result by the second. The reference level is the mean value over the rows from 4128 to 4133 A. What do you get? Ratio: 1.16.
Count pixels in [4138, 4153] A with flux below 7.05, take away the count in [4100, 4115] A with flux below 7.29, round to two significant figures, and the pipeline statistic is -11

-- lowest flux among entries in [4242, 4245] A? 7.22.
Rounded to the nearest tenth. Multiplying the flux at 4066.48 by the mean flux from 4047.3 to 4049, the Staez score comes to 49.3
